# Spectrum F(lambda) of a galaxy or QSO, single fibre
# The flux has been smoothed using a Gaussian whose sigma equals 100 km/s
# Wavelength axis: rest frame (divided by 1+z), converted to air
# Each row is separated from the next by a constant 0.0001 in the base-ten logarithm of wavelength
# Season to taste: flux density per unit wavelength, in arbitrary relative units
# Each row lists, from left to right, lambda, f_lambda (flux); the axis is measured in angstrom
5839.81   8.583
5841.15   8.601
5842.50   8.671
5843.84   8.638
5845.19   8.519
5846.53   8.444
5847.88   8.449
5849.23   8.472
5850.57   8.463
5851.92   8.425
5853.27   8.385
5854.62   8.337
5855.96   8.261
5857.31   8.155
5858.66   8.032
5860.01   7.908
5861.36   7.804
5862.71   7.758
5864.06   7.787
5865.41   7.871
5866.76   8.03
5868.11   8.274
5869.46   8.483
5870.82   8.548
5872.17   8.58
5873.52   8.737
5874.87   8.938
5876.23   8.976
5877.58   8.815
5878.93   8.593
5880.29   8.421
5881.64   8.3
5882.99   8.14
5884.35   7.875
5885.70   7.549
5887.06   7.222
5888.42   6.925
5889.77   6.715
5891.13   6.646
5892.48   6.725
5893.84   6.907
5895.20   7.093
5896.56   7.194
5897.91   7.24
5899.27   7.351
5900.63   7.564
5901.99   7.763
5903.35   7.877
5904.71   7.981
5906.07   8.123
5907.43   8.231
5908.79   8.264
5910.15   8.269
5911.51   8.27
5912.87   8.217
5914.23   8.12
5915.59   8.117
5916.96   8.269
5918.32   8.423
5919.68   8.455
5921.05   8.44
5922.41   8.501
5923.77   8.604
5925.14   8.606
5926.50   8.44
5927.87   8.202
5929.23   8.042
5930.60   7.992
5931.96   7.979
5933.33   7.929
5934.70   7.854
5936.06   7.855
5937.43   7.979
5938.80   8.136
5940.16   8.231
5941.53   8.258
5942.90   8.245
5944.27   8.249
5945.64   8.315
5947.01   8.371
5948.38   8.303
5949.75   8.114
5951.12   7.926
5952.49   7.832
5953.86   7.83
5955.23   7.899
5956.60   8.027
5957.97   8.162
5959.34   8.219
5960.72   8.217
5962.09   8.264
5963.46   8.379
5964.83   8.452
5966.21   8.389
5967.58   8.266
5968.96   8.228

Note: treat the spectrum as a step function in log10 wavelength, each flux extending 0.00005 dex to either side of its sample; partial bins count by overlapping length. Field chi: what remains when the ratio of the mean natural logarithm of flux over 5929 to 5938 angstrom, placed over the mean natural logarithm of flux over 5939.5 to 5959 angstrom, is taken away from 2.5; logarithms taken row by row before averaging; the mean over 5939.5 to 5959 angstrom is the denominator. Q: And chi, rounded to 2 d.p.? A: 1.51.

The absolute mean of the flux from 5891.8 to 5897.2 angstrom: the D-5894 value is 6.98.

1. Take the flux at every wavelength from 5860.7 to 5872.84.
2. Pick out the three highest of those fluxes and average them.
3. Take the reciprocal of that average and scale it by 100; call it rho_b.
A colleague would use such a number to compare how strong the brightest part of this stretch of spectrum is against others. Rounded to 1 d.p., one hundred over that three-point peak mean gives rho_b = 11.7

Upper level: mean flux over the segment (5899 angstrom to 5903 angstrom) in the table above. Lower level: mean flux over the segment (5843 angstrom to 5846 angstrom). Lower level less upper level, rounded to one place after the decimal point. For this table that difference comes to 1.0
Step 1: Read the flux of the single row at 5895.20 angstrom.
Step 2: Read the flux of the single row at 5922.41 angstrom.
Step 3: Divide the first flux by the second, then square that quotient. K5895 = 0.70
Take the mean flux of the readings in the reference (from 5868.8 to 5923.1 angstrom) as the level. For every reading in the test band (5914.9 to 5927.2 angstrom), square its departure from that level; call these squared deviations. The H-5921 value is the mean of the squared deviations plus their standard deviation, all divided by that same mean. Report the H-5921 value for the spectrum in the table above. 1.5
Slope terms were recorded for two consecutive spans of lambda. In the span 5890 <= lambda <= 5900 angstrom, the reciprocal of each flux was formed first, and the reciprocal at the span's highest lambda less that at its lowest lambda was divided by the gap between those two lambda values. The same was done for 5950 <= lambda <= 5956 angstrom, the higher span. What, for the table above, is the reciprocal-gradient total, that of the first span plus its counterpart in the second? -0.0017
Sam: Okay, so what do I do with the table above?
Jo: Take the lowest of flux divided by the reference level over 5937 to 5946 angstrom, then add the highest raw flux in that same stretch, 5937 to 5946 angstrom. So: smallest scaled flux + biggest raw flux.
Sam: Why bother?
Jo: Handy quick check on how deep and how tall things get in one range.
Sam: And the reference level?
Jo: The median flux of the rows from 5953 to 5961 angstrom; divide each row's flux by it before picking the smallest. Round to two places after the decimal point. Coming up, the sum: 9.30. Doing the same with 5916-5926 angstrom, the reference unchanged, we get 9.63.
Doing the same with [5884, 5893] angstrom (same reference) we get 8.70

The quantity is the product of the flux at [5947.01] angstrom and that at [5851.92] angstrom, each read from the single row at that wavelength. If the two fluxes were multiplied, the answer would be 70.5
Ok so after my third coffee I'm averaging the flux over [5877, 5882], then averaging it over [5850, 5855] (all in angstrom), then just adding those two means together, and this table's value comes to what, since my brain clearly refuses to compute 16.9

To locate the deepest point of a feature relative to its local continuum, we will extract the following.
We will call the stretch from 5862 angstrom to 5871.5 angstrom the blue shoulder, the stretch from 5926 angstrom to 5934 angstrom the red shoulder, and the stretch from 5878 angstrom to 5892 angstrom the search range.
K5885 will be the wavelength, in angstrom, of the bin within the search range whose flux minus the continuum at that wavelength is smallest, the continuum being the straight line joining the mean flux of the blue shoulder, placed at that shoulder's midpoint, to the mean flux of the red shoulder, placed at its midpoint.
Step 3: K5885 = 5891.13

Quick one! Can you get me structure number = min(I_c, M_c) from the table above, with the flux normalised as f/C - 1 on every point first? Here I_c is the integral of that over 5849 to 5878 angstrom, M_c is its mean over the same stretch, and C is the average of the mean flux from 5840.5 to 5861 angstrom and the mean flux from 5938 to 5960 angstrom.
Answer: 0.0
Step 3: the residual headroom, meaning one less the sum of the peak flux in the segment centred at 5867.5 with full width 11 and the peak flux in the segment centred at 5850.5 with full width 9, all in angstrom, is -16.1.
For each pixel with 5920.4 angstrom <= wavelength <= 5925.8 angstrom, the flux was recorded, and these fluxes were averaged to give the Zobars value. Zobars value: 8.5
